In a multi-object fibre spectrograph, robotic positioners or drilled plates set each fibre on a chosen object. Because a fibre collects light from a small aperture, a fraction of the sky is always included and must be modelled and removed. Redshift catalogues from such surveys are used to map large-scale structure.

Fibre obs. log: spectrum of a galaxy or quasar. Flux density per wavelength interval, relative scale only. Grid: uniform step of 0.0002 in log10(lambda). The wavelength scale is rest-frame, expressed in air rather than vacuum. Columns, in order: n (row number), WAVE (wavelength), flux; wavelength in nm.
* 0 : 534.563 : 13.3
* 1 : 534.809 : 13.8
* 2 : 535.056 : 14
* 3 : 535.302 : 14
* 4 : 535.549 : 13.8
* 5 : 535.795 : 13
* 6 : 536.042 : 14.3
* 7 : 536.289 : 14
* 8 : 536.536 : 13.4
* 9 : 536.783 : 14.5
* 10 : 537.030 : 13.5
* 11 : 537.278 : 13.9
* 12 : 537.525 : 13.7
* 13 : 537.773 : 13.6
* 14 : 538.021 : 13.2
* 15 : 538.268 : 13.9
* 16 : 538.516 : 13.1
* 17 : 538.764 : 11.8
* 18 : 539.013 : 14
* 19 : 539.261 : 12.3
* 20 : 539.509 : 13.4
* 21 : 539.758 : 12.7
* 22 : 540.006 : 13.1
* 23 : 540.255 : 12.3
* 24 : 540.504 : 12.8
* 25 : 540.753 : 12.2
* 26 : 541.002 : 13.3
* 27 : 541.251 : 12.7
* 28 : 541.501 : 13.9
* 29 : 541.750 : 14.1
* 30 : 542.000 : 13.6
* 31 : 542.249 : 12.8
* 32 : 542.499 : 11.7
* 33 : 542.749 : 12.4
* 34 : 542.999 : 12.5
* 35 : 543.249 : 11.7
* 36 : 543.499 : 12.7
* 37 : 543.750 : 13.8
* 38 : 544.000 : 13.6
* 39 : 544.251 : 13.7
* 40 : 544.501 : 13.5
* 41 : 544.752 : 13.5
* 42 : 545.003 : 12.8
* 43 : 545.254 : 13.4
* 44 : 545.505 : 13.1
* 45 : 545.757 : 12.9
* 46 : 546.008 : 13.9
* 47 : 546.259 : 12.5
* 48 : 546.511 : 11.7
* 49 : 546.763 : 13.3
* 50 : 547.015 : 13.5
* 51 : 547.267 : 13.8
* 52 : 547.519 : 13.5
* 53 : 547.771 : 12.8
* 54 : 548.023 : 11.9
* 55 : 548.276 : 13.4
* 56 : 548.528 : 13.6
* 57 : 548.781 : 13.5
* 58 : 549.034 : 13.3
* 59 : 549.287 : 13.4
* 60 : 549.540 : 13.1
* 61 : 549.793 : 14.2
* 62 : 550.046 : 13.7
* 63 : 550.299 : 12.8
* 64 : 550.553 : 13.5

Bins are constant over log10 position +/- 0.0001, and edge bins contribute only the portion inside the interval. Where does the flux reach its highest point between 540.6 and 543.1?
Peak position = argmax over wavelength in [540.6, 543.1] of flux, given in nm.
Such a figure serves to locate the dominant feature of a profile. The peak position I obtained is 541.750 nm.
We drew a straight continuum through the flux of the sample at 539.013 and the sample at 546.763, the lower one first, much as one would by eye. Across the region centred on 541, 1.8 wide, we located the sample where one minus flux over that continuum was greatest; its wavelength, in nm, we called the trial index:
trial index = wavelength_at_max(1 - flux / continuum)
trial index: 540.753 nm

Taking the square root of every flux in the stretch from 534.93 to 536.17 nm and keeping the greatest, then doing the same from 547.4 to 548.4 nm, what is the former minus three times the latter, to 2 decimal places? -7.24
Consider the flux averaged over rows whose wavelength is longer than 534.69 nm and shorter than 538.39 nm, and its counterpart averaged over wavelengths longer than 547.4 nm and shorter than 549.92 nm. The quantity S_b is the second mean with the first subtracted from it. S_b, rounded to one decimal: -0.5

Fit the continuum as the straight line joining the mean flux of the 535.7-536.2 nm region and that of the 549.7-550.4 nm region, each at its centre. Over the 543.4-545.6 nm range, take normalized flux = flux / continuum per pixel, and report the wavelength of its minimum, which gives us 543.499 nm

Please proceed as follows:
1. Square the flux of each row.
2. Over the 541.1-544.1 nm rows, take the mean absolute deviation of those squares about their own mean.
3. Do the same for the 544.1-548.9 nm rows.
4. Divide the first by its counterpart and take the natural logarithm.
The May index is 0.4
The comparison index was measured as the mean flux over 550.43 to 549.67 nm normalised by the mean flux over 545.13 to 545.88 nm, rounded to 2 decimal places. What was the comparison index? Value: 1.03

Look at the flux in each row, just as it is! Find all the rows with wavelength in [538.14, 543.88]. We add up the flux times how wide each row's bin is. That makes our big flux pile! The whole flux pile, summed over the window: 74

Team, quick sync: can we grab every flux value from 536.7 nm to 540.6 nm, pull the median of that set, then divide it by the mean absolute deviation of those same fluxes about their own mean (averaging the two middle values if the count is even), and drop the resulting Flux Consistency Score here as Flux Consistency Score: 23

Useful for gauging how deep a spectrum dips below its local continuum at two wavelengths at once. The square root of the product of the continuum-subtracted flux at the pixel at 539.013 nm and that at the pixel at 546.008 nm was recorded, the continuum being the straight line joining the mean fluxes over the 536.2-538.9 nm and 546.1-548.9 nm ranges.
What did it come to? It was 0.7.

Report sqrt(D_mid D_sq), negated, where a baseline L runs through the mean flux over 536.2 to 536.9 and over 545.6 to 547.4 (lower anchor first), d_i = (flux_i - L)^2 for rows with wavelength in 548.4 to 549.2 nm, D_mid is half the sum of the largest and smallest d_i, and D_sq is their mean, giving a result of -0.3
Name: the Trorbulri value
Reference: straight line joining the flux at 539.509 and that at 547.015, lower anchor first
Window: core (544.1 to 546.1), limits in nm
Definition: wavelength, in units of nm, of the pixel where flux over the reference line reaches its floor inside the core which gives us 545.003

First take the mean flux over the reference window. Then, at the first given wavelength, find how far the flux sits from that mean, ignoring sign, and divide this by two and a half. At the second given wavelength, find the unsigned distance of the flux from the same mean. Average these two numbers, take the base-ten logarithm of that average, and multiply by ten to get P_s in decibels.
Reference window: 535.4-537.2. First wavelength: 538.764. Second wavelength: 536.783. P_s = -1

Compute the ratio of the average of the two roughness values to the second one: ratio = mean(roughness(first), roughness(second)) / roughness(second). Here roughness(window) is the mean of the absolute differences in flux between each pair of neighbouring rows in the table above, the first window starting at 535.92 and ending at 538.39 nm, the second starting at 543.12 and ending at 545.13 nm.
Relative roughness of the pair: 1.07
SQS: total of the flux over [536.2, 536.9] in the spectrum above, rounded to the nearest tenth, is 41.9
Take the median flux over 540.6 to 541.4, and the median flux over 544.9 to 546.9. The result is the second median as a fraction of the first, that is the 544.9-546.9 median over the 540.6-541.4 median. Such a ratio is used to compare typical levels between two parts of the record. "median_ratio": 1.02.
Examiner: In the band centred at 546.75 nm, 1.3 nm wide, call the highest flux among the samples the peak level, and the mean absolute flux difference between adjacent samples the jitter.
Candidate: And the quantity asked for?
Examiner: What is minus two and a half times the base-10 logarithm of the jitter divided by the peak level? 3.20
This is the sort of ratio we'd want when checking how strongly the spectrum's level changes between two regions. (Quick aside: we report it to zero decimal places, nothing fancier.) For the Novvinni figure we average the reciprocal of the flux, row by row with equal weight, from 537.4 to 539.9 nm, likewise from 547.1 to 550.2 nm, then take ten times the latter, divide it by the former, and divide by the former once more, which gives 129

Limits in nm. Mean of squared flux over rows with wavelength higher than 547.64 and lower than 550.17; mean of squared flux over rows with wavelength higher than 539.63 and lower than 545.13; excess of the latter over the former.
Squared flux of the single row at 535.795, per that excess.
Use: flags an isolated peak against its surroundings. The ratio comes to -21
